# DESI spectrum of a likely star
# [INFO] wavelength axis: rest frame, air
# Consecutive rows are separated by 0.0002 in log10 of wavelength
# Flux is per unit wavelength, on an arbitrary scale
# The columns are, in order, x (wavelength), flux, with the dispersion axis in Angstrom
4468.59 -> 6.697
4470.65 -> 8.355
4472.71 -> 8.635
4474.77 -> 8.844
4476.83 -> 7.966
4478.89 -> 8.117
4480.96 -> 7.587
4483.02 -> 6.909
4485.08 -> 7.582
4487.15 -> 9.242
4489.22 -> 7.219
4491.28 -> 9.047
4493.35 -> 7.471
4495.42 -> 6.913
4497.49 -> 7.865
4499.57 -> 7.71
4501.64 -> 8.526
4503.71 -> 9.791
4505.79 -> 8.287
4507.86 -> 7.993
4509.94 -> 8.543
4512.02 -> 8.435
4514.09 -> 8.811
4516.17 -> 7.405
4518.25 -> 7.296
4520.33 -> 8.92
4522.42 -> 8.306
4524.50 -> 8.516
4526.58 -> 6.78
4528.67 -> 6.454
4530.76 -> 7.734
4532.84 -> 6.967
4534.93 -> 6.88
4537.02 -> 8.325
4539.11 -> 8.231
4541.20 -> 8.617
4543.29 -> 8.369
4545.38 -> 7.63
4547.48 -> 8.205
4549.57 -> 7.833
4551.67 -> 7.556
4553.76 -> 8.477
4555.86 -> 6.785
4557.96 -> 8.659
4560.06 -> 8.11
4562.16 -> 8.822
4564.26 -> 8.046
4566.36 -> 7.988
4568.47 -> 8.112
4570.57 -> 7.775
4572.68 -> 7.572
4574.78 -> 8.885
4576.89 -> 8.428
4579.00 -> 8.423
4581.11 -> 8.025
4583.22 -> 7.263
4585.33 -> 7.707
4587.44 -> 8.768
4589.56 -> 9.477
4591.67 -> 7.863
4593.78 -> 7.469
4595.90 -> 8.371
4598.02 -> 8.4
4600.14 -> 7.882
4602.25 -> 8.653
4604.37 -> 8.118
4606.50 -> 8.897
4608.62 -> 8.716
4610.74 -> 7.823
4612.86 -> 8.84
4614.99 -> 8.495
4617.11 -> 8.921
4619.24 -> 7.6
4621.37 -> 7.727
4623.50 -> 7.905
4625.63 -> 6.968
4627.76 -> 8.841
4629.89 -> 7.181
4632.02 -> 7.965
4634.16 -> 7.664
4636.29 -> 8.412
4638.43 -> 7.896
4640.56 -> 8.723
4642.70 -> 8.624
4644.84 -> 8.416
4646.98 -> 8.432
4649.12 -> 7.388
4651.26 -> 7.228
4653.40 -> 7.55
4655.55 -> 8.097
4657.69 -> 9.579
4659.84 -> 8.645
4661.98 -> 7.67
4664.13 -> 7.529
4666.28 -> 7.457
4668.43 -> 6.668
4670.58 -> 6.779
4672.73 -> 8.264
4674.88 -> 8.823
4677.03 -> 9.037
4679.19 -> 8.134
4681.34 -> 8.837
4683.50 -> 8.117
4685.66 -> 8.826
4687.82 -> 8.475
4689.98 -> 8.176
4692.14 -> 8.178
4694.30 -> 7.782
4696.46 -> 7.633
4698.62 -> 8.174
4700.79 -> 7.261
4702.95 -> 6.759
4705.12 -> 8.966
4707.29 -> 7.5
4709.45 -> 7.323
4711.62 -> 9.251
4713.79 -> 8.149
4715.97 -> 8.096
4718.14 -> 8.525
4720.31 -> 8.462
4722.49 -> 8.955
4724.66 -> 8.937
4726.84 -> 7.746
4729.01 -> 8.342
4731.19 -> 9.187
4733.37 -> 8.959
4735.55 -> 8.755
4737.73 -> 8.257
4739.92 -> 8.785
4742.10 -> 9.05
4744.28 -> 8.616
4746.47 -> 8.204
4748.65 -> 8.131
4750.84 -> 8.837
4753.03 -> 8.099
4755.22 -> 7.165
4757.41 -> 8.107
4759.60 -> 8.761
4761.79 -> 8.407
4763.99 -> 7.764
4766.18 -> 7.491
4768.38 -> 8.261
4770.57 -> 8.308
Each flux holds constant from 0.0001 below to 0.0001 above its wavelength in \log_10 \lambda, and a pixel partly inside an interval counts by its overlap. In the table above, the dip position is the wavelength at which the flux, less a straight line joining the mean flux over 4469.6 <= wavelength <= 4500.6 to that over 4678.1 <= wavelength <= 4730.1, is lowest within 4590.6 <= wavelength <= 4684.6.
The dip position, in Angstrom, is 4668.43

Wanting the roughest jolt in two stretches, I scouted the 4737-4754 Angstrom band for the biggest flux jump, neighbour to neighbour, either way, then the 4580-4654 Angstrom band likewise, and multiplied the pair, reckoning 1.4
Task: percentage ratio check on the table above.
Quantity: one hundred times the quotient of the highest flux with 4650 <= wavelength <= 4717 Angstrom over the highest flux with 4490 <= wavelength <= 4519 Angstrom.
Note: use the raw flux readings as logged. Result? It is 97.8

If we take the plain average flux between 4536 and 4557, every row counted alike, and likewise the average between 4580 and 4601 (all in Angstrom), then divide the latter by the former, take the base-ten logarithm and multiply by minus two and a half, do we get -0.016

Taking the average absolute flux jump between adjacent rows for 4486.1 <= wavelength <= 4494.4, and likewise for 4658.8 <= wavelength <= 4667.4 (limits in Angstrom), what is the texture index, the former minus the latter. 1.41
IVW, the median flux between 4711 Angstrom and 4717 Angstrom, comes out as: 8.1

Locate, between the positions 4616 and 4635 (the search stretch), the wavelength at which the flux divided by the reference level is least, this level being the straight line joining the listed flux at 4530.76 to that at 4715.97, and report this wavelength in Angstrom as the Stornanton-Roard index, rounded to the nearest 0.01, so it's 4625.63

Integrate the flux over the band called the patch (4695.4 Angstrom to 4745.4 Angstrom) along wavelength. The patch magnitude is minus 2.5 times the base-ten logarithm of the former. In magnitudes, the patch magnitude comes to -6.55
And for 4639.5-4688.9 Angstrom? -6.51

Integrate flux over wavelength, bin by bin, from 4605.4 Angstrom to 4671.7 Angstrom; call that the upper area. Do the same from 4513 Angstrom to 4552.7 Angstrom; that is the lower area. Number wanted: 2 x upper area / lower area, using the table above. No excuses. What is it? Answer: 3.4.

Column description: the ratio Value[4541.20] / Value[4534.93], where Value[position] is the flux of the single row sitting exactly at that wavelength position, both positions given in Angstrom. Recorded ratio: 1.25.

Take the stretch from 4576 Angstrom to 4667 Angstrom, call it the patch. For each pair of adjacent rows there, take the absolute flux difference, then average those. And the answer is 0.644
